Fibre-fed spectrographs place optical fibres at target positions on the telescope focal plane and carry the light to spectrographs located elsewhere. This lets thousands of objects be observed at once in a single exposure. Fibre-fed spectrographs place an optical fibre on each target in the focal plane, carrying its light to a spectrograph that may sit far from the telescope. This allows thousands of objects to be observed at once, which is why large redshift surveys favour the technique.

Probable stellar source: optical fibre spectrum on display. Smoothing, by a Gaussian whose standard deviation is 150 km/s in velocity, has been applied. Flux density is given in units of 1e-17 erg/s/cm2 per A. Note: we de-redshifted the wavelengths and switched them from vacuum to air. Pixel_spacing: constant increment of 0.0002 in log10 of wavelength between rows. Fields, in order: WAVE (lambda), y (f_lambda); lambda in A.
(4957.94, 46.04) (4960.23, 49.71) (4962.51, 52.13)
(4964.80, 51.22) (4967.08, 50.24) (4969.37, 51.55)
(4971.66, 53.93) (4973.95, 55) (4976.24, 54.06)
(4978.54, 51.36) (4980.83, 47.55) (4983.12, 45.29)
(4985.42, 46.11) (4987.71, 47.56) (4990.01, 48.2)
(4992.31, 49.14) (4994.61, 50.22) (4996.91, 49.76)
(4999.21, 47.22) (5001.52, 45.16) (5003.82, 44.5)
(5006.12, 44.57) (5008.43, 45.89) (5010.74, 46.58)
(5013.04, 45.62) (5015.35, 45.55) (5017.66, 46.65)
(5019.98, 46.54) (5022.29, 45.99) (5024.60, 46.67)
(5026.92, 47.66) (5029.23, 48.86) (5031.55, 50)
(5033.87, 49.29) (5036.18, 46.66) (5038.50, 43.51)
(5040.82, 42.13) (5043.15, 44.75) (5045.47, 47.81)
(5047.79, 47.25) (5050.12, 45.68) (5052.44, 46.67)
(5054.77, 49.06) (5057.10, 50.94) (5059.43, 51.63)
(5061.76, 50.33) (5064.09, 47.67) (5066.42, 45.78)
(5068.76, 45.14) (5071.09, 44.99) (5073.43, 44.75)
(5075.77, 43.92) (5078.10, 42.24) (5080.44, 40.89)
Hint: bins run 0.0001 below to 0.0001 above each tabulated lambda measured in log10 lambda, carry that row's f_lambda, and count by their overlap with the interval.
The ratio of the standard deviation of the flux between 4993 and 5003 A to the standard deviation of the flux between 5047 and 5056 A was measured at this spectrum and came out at 1.7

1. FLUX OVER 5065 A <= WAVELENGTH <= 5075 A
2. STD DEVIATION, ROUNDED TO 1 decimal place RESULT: 0.4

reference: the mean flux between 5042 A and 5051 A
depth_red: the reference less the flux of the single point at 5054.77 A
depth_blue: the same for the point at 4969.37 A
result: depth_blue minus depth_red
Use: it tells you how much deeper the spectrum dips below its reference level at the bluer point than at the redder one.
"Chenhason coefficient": -2.5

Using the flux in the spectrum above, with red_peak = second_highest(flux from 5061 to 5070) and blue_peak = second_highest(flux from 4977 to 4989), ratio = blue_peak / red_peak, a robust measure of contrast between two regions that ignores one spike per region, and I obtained 1.00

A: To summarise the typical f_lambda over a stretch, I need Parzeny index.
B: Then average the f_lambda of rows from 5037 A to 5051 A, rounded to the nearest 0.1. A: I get 45.2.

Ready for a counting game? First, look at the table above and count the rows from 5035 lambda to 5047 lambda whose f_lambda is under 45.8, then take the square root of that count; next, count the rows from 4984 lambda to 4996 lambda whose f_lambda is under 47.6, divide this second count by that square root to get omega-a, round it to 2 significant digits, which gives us 1.2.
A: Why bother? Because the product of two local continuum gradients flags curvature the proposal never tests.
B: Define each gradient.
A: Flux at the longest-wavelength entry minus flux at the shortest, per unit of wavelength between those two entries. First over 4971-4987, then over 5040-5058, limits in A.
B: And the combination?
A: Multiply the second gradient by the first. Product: -0.31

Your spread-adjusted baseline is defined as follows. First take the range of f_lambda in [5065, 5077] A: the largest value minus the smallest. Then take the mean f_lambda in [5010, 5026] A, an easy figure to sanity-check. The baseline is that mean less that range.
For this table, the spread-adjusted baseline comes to 44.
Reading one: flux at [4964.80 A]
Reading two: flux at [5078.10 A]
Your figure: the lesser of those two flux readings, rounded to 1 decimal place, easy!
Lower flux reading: 42.2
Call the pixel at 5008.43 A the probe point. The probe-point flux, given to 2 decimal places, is 45.89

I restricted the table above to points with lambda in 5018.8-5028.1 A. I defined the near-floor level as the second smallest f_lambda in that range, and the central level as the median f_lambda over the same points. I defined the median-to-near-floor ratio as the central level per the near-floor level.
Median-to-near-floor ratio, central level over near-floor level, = 1.00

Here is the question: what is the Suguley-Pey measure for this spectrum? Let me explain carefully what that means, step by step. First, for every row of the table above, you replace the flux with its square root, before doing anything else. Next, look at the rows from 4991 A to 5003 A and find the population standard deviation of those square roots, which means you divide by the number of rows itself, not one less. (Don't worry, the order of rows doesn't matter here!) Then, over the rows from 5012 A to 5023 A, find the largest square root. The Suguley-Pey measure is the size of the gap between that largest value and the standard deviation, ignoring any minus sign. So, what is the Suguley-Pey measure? 6.69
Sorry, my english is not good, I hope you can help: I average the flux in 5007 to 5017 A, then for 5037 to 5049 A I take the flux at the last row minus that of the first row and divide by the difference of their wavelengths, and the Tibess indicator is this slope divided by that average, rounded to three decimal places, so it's 0.009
